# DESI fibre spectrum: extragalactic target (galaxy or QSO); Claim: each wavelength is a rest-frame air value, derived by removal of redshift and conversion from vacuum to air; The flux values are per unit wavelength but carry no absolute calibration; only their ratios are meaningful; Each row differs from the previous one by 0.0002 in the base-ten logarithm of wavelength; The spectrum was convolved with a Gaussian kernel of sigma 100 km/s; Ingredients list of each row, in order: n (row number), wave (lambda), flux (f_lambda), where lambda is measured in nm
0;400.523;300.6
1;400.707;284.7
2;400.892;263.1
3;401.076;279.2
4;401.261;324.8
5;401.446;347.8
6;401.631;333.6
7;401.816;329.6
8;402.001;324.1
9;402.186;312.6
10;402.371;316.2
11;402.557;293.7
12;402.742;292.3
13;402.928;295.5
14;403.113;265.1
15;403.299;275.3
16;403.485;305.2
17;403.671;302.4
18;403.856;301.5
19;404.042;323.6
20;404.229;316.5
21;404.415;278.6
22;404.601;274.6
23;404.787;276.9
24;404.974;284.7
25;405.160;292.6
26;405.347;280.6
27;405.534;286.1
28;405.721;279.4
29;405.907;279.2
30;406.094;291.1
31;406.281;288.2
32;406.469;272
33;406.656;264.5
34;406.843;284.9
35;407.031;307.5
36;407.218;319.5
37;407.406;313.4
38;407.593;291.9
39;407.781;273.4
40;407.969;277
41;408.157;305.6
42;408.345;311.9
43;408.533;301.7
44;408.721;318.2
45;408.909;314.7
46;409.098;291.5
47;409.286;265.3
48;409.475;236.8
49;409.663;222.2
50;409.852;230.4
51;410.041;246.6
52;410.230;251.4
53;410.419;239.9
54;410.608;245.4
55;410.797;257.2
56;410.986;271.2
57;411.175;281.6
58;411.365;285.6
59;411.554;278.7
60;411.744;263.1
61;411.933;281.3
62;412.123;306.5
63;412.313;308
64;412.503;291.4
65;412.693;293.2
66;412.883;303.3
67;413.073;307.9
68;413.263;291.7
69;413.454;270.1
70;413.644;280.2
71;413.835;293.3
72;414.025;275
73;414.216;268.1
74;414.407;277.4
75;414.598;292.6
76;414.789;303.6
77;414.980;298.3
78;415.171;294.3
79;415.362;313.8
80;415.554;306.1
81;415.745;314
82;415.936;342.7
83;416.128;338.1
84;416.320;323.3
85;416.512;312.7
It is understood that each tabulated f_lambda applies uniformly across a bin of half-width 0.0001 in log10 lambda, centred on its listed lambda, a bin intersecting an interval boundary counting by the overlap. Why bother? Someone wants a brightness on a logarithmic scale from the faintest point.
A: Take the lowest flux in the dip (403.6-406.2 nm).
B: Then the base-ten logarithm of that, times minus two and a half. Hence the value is -6.10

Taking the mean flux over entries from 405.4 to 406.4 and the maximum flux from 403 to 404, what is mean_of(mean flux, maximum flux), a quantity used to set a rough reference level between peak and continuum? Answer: 295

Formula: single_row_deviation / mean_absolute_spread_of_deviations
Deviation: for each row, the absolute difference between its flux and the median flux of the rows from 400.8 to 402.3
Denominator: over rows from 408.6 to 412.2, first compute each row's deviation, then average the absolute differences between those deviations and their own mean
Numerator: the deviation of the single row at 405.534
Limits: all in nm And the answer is 1.7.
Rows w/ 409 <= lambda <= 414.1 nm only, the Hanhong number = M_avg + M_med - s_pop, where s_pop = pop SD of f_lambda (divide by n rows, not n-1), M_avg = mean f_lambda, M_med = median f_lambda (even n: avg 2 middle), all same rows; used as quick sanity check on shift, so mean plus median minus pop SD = 527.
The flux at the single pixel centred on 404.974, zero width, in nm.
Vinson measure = 284.7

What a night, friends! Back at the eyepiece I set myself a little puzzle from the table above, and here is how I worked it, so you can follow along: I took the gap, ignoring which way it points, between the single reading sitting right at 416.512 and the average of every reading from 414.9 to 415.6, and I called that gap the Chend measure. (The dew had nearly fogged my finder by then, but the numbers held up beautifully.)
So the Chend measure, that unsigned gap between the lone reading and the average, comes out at 10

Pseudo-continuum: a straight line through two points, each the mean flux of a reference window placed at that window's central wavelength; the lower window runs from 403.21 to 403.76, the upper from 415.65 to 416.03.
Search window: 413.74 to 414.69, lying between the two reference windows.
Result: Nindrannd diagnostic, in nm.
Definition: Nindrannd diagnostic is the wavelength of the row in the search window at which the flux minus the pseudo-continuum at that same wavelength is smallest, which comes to 414.216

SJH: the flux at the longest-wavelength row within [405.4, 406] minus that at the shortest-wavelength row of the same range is -7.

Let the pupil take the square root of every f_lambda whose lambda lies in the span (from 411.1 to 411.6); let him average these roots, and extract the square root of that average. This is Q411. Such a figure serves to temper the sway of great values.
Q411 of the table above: 4.10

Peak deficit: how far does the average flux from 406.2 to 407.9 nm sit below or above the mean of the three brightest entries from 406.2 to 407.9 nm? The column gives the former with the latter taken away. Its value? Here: -23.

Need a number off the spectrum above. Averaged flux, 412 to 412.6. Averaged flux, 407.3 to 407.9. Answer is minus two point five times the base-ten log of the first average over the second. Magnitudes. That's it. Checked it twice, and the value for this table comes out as -0.03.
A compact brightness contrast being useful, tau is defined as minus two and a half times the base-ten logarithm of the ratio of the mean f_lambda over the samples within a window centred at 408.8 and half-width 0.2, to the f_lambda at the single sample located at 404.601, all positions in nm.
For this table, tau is -0.15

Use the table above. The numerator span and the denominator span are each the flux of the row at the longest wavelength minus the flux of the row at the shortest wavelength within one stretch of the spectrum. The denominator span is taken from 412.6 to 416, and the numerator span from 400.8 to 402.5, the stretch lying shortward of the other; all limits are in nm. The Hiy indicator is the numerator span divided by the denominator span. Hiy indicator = 1.1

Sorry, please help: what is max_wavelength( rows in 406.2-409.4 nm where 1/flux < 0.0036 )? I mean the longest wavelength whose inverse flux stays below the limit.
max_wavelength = 409.098 nm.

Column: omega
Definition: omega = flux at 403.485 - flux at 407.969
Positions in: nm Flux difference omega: 28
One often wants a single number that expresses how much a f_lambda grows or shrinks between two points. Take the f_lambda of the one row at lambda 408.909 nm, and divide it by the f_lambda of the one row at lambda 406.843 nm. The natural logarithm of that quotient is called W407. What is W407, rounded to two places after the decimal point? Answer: 0.10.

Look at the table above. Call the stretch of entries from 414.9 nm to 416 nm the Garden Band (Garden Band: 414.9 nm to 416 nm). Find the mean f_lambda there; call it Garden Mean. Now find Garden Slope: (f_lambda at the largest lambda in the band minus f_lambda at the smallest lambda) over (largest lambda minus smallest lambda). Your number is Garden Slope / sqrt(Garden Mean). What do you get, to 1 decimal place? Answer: 2.6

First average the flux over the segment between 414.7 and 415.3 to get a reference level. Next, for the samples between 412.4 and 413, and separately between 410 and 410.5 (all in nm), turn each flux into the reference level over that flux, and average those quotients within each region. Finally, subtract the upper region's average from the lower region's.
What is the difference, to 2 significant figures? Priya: 0.21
